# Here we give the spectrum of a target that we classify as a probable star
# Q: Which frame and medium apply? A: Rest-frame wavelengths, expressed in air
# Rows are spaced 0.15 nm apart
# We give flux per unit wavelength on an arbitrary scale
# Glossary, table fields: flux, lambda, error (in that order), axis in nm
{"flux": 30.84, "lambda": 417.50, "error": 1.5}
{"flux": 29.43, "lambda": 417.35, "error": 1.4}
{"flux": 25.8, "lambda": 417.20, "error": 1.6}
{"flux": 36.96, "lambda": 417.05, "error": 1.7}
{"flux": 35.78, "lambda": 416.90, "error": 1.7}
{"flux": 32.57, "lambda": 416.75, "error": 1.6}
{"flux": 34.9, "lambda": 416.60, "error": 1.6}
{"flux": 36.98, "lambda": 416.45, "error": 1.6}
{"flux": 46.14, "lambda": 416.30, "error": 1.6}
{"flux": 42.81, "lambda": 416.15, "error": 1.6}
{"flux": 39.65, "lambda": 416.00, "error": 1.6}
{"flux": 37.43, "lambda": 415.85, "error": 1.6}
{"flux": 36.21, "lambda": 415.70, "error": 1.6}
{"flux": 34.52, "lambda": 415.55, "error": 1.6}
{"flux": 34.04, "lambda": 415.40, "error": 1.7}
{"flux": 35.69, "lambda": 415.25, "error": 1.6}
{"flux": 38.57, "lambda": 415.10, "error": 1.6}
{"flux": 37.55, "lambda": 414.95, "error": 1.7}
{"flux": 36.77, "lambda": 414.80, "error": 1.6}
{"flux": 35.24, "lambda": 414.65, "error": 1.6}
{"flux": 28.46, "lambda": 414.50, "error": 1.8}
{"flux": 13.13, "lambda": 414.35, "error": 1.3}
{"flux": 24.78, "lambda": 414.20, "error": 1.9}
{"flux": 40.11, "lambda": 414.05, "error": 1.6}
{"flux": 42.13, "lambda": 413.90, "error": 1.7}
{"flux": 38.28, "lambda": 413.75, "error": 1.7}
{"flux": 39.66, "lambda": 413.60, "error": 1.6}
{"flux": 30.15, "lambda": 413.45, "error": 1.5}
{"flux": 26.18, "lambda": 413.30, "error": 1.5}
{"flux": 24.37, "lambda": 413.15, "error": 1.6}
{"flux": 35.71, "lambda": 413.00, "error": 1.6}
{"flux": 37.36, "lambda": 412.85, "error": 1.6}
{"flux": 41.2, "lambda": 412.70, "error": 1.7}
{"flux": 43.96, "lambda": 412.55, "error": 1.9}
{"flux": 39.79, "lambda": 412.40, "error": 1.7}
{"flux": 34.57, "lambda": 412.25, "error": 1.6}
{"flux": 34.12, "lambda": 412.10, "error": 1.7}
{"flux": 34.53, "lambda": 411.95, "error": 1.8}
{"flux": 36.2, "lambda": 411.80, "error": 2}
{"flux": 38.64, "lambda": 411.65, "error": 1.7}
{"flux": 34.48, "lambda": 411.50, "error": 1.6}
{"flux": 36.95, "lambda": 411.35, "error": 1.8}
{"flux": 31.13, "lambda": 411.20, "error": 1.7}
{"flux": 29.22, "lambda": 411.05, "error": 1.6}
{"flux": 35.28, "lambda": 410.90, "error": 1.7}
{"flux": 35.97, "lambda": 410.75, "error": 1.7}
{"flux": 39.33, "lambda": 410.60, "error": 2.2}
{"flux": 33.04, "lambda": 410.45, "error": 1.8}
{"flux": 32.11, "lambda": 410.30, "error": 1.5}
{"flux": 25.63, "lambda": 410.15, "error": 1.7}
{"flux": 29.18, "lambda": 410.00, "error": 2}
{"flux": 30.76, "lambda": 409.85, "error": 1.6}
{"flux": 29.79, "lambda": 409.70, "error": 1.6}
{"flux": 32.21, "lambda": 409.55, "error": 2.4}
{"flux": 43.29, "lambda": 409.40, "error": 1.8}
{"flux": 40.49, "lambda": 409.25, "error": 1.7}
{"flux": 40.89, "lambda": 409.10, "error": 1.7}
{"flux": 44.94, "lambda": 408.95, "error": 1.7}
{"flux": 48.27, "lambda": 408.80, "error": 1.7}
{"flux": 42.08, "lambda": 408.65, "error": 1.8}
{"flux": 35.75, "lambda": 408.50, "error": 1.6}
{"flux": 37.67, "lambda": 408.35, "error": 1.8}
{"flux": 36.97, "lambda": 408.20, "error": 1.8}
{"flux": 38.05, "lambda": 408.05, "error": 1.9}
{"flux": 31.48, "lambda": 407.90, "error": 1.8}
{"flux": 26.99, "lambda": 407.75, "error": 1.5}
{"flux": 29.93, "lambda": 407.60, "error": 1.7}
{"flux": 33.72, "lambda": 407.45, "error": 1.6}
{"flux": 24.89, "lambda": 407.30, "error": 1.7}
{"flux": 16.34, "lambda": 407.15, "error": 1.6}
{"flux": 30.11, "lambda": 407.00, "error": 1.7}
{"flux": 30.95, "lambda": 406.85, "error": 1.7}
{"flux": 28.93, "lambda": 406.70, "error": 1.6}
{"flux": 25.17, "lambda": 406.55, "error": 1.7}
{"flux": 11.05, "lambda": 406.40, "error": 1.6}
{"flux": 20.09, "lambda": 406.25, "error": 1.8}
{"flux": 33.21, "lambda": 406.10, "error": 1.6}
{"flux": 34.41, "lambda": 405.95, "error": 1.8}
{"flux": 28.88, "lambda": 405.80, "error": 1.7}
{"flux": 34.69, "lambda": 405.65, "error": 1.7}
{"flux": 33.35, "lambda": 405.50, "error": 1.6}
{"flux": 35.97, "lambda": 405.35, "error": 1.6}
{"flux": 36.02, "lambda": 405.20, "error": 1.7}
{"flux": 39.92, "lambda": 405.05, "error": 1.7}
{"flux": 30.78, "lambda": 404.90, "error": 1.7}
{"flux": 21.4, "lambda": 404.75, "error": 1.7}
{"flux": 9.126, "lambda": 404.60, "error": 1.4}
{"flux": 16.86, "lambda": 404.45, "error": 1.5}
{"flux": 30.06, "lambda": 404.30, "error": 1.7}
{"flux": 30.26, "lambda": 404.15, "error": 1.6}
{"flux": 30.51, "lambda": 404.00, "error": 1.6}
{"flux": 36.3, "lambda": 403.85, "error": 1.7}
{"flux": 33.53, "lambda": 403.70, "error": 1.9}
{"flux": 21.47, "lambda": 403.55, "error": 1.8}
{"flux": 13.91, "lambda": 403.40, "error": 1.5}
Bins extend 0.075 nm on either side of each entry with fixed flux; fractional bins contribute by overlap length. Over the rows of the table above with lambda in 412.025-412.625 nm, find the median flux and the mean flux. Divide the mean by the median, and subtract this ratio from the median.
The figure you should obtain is 36.2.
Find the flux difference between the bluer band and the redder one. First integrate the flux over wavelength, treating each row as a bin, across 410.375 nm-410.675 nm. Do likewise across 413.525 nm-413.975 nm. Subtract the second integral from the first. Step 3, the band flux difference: -7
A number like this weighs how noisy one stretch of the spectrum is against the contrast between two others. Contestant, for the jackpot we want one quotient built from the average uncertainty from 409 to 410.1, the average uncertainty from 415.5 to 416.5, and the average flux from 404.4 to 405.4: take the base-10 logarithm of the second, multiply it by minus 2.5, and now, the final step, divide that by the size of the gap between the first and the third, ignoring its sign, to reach -0.020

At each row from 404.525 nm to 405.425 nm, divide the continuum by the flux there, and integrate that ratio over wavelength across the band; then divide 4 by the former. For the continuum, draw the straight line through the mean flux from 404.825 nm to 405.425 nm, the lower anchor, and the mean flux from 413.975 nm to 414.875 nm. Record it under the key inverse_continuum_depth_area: 2.8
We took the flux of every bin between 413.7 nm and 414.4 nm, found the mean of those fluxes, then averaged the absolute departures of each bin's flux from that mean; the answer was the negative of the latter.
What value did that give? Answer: -10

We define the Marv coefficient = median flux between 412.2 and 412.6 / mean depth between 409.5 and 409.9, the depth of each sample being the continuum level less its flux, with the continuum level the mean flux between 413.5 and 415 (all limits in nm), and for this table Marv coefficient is 15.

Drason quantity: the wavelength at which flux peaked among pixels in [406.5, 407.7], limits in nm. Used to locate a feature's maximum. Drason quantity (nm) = 407.45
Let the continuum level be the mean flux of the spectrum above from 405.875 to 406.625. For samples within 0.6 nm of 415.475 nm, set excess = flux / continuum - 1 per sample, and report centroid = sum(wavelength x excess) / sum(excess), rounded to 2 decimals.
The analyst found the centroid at 415.48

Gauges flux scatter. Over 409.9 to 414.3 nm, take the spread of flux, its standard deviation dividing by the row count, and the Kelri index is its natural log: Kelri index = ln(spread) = 1.65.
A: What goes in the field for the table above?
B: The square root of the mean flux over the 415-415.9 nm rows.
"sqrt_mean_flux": 6.0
